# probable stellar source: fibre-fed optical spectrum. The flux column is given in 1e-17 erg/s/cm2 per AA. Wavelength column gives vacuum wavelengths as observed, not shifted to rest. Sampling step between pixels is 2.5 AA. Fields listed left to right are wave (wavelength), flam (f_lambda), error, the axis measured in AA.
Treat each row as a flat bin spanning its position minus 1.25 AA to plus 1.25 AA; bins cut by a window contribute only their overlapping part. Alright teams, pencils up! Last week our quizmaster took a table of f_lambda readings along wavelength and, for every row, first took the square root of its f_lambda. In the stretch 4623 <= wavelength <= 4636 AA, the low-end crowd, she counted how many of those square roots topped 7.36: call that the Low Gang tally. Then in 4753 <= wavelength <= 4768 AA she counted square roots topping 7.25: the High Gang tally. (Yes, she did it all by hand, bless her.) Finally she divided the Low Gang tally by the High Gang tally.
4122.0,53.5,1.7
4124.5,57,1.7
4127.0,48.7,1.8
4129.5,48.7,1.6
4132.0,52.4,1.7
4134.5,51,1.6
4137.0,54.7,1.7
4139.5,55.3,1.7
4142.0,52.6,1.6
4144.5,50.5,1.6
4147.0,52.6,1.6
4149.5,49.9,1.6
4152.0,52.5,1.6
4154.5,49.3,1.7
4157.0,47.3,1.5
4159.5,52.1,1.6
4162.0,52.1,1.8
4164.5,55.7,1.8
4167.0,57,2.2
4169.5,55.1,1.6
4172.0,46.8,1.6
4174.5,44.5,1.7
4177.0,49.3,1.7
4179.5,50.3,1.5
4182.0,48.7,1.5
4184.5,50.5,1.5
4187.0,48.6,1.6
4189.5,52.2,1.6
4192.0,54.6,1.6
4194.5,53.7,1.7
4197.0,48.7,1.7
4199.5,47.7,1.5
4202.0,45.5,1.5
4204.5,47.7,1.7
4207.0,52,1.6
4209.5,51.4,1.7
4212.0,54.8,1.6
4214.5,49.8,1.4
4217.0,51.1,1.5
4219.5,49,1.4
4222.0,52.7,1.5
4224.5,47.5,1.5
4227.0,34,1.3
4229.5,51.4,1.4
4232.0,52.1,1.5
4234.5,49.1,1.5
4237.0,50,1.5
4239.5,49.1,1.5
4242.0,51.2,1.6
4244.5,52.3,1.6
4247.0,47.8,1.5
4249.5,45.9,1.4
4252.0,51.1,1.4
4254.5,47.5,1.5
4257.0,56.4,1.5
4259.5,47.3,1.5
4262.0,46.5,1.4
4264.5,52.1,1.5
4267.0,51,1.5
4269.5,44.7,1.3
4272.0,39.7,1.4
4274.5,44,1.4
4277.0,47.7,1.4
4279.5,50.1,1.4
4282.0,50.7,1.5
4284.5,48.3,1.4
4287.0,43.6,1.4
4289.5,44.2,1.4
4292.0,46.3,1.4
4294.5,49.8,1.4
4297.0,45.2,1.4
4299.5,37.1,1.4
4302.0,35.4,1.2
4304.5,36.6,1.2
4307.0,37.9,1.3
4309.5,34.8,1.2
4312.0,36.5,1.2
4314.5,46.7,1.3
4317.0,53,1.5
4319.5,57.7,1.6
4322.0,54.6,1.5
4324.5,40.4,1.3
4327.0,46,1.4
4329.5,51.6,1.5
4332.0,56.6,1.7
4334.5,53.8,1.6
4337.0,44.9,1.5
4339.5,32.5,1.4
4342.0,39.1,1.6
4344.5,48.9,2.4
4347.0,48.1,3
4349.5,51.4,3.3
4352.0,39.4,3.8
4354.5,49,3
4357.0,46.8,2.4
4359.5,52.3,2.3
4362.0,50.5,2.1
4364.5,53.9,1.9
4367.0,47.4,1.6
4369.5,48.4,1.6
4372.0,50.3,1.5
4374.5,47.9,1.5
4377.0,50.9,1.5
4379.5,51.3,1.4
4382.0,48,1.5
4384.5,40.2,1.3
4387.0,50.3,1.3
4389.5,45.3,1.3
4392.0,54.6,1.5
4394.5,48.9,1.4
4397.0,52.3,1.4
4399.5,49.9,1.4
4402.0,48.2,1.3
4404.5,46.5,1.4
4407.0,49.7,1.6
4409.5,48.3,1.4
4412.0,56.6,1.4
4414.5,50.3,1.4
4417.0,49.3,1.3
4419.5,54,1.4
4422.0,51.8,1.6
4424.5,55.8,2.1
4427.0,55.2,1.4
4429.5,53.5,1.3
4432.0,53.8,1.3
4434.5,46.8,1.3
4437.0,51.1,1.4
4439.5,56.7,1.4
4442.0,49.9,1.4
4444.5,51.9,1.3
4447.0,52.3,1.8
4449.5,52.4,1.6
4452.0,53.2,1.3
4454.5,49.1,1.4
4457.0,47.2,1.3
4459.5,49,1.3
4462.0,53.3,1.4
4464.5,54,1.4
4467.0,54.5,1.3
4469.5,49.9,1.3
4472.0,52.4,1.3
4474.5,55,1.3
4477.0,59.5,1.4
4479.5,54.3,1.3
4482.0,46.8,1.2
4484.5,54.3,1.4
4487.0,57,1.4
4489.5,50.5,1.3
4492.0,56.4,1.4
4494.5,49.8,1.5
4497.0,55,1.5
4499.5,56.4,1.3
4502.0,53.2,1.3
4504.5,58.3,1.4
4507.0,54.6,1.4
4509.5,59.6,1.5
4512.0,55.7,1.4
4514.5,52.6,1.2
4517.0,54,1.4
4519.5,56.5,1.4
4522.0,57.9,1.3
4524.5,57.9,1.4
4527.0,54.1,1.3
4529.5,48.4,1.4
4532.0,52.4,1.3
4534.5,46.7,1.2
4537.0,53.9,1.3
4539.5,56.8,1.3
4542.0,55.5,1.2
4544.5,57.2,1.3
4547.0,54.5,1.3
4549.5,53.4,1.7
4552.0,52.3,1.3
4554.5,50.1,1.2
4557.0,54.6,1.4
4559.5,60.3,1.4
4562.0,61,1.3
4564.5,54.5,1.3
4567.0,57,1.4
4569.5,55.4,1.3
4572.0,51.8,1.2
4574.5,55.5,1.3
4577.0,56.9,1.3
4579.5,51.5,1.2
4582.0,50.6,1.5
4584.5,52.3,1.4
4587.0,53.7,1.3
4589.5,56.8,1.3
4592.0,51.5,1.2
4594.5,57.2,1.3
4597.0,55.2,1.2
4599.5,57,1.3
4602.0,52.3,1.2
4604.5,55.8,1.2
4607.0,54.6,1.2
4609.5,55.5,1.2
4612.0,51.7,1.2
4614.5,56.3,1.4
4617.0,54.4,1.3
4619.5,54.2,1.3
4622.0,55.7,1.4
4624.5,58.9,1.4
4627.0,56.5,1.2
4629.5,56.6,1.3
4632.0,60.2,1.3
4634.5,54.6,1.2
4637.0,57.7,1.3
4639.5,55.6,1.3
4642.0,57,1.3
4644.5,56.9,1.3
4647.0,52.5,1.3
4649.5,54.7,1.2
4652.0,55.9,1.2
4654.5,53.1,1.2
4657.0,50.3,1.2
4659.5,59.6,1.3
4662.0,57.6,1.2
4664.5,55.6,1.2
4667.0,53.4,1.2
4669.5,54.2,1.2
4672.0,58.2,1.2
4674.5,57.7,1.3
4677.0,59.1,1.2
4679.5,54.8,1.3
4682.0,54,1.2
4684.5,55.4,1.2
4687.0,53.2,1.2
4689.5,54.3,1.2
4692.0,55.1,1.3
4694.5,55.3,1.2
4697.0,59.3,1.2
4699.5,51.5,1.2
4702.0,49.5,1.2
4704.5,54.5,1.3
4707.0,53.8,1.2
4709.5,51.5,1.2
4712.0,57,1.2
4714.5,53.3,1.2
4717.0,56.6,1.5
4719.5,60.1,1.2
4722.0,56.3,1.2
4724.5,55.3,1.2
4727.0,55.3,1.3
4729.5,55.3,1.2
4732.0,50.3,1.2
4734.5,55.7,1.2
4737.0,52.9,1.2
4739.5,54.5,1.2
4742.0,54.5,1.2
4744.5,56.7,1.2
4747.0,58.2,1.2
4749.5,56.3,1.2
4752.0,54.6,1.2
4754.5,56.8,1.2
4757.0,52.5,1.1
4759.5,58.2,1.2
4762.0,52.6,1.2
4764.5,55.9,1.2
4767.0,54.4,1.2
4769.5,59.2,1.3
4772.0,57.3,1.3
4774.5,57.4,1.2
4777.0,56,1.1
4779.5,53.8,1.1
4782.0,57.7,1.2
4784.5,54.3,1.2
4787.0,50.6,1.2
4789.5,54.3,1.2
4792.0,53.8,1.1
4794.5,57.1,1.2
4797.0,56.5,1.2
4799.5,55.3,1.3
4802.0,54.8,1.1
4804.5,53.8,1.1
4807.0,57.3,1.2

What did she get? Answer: 1.0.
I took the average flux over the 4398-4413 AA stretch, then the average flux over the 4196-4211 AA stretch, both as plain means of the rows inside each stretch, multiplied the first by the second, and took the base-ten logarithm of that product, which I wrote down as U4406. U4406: 3.39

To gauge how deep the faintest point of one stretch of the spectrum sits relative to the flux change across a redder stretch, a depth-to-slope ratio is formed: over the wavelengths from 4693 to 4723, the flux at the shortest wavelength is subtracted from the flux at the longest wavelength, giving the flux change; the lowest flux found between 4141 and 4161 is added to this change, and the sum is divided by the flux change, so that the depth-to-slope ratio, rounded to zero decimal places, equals 48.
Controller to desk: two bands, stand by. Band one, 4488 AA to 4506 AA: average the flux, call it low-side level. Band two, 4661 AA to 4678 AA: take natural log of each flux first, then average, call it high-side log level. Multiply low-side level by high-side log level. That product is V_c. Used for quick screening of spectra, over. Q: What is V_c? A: 219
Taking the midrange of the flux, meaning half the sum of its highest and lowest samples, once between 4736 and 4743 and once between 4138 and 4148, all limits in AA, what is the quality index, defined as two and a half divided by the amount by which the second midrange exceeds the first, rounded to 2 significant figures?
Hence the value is -3.1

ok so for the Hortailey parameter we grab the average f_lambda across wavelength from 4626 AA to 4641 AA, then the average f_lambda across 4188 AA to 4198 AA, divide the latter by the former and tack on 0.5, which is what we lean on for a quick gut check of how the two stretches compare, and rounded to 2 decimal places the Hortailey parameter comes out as 1.42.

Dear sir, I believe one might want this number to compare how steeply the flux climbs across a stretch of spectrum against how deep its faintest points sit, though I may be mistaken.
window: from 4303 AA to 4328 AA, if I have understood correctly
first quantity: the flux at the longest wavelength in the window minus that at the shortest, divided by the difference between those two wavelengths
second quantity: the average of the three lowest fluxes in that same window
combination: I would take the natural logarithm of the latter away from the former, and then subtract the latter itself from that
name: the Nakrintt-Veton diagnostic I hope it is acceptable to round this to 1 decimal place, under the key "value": -39.1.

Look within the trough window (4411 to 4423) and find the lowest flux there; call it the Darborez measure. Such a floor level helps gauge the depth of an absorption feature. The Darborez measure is 49.3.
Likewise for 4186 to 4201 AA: 47.7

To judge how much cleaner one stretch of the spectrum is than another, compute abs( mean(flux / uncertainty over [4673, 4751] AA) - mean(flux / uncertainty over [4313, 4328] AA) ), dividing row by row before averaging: 10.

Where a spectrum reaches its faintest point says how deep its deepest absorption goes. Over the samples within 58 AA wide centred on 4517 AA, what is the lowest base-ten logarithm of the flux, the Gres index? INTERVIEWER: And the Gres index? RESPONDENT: 1.67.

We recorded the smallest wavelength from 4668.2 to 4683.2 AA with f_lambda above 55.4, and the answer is 4672.0 AA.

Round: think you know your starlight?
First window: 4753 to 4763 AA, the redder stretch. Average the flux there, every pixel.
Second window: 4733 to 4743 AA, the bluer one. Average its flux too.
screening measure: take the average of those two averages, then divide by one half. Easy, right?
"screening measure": 109.4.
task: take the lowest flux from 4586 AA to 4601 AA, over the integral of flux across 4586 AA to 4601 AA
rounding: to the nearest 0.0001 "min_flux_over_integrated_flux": 0.0622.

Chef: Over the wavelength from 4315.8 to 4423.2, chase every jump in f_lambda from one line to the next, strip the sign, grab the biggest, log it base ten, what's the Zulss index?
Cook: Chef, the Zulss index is 1.15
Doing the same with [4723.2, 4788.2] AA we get 0.76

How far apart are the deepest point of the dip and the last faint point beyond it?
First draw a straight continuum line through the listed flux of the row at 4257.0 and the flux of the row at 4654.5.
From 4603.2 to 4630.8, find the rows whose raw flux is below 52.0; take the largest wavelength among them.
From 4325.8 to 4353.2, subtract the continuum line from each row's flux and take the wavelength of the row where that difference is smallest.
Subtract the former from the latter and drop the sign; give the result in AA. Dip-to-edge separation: 272.5 AA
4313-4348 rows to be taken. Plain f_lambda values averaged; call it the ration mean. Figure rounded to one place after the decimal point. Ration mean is 48.1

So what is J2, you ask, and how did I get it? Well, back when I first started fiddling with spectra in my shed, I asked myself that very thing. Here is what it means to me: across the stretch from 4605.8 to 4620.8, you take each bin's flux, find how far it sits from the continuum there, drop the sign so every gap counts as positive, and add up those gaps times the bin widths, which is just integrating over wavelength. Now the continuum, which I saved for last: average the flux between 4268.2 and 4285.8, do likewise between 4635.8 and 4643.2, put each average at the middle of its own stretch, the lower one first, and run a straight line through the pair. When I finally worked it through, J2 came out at 25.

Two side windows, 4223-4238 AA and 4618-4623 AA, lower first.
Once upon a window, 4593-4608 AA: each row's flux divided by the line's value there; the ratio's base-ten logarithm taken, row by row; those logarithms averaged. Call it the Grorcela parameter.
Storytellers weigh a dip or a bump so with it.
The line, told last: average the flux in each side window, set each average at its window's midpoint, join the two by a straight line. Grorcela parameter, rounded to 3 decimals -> 0.006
